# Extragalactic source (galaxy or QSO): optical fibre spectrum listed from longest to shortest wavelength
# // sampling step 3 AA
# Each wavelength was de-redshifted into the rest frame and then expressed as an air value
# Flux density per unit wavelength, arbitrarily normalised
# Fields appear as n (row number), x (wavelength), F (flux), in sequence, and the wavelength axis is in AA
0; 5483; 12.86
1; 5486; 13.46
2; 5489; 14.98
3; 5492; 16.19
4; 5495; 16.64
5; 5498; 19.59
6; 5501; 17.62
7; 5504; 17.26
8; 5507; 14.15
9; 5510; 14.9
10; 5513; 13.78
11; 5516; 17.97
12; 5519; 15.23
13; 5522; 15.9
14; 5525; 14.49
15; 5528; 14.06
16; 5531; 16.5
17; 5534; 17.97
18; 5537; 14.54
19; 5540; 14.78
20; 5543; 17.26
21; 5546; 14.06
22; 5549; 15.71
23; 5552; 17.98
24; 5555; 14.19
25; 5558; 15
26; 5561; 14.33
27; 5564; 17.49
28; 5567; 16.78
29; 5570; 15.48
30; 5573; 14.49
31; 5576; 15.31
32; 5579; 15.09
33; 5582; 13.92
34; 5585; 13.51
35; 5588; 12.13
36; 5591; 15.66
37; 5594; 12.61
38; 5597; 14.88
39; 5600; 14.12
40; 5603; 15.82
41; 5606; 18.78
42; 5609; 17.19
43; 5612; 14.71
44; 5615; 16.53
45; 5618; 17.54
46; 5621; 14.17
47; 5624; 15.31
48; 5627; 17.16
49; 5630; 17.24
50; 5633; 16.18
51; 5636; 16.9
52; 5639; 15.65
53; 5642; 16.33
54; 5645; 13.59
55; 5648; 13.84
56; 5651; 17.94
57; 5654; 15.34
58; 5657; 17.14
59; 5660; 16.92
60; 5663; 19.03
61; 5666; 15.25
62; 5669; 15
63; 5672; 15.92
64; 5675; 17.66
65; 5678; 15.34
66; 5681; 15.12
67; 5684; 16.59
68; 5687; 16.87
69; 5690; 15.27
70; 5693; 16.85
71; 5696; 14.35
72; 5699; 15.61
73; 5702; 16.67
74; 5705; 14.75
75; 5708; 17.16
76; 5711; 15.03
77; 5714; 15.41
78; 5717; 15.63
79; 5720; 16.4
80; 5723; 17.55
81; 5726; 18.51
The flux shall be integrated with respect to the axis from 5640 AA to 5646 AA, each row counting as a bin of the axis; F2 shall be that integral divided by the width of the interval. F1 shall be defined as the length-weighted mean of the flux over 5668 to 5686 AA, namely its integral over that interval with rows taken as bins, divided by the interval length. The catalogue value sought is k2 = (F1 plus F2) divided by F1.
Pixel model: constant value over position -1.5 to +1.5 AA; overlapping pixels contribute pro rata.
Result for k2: 1.95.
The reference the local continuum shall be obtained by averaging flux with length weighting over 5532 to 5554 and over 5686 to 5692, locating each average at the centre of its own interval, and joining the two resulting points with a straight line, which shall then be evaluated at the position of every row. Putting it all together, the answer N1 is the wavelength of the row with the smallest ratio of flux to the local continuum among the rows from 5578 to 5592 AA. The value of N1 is 5588 AA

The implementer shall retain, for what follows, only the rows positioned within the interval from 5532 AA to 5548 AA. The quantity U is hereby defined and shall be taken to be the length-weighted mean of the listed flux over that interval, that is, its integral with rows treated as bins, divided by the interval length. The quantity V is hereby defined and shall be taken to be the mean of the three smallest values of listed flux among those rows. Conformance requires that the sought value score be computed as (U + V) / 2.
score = 15.1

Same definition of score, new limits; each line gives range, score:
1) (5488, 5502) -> 16.5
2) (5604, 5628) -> 15.6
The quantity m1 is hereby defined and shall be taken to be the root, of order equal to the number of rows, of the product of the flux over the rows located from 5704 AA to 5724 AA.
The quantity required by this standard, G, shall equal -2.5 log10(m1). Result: -3.01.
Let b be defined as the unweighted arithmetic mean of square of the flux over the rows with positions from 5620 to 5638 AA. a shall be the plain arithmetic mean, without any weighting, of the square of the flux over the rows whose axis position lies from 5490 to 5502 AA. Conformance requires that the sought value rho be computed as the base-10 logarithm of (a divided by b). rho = 0.07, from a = 308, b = 262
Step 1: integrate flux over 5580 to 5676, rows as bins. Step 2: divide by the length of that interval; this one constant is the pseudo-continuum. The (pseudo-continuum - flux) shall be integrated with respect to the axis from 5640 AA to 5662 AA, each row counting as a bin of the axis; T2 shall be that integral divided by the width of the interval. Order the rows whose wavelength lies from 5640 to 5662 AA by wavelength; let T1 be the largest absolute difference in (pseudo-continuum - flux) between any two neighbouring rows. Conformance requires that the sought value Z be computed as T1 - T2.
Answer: 4.3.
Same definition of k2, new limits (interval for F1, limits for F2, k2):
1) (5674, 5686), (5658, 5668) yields 2.05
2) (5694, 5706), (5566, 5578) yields 2.00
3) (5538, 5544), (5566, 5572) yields 2.01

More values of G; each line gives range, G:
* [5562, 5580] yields -2.99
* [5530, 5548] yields -3.00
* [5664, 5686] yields -3.00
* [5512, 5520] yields -2.98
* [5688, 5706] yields -2.98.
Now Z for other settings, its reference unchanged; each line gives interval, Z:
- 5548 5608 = 3.2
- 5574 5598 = 1.9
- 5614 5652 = 4.4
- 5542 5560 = 3.7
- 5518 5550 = 3.2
